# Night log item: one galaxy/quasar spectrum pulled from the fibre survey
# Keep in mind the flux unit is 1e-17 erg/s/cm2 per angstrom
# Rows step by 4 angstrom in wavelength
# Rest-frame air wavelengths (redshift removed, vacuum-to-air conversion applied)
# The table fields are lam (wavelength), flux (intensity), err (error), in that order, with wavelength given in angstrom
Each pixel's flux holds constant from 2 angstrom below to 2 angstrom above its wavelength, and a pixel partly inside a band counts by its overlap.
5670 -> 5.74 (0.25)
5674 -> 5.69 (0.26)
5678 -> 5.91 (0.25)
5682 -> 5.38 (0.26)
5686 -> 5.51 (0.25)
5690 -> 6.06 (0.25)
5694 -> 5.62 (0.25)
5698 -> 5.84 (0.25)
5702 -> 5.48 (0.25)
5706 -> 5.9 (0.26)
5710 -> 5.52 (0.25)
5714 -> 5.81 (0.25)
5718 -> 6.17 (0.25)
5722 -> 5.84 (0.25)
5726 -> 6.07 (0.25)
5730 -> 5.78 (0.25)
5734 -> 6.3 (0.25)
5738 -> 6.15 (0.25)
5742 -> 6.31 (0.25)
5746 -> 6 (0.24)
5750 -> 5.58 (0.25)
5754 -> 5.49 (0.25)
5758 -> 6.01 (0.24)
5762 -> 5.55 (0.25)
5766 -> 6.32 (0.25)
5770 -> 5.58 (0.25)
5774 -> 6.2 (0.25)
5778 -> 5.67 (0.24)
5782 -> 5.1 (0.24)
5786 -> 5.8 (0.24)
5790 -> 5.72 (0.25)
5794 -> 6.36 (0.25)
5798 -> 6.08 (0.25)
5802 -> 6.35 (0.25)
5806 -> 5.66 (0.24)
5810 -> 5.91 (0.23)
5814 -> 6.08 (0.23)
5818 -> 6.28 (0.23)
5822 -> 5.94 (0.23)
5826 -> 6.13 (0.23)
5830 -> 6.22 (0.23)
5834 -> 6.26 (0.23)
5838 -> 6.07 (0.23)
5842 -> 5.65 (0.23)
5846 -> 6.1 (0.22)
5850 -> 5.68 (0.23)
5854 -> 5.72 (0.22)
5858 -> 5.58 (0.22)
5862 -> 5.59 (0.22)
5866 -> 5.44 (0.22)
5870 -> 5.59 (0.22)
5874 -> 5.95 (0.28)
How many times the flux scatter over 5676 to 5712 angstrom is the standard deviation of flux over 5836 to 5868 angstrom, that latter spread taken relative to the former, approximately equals 0.98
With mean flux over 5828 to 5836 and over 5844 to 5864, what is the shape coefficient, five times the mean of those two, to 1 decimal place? 29.9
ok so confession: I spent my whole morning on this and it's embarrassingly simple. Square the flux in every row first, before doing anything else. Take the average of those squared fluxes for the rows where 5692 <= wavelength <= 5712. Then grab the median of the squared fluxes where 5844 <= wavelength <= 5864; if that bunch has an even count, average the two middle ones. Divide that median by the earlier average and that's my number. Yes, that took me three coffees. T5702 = 1.00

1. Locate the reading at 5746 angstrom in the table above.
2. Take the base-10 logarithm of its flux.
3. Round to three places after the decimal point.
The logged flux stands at 0.778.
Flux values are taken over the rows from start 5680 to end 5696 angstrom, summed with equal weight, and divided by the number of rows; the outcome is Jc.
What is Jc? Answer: 5.64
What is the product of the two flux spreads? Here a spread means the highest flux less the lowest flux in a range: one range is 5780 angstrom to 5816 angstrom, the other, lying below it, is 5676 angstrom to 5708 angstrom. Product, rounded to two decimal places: 0.86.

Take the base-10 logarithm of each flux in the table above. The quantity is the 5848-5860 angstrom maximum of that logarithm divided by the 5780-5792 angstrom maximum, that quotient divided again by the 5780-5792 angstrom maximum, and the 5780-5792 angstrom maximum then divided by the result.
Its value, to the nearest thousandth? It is 0.587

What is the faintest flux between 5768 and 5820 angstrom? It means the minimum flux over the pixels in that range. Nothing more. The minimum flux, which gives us 5.1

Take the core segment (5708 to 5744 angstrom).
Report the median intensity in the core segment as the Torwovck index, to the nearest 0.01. 6.07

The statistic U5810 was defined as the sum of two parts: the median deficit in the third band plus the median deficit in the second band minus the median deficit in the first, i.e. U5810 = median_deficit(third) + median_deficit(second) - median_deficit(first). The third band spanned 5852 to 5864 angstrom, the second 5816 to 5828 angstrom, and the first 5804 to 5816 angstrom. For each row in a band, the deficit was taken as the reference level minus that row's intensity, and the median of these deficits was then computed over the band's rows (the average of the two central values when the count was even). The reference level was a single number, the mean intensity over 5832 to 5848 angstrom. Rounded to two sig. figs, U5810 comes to 0.21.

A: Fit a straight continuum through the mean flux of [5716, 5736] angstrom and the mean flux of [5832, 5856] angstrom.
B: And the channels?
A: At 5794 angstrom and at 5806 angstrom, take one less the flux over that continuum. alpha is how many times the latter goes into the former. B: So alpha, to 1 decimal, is -1.4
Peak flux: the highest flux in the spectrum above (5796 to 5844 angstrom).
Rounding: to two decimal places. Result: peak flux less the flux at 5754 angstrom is 0.86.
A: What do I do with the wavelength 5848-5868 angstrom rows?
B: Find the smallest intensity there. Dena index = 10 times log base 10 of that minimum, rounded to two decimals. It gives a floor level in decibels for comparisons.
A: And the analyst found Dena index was 7.36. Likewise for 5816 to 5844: 7.52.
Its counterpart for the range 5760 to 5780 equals 7.44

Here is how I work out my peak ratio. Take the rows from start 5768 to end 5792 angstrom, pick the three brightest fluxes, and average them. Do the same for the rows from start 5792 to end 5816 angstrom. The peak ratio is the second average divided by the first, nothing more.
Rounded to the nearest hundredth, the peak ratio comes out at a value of 1.06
